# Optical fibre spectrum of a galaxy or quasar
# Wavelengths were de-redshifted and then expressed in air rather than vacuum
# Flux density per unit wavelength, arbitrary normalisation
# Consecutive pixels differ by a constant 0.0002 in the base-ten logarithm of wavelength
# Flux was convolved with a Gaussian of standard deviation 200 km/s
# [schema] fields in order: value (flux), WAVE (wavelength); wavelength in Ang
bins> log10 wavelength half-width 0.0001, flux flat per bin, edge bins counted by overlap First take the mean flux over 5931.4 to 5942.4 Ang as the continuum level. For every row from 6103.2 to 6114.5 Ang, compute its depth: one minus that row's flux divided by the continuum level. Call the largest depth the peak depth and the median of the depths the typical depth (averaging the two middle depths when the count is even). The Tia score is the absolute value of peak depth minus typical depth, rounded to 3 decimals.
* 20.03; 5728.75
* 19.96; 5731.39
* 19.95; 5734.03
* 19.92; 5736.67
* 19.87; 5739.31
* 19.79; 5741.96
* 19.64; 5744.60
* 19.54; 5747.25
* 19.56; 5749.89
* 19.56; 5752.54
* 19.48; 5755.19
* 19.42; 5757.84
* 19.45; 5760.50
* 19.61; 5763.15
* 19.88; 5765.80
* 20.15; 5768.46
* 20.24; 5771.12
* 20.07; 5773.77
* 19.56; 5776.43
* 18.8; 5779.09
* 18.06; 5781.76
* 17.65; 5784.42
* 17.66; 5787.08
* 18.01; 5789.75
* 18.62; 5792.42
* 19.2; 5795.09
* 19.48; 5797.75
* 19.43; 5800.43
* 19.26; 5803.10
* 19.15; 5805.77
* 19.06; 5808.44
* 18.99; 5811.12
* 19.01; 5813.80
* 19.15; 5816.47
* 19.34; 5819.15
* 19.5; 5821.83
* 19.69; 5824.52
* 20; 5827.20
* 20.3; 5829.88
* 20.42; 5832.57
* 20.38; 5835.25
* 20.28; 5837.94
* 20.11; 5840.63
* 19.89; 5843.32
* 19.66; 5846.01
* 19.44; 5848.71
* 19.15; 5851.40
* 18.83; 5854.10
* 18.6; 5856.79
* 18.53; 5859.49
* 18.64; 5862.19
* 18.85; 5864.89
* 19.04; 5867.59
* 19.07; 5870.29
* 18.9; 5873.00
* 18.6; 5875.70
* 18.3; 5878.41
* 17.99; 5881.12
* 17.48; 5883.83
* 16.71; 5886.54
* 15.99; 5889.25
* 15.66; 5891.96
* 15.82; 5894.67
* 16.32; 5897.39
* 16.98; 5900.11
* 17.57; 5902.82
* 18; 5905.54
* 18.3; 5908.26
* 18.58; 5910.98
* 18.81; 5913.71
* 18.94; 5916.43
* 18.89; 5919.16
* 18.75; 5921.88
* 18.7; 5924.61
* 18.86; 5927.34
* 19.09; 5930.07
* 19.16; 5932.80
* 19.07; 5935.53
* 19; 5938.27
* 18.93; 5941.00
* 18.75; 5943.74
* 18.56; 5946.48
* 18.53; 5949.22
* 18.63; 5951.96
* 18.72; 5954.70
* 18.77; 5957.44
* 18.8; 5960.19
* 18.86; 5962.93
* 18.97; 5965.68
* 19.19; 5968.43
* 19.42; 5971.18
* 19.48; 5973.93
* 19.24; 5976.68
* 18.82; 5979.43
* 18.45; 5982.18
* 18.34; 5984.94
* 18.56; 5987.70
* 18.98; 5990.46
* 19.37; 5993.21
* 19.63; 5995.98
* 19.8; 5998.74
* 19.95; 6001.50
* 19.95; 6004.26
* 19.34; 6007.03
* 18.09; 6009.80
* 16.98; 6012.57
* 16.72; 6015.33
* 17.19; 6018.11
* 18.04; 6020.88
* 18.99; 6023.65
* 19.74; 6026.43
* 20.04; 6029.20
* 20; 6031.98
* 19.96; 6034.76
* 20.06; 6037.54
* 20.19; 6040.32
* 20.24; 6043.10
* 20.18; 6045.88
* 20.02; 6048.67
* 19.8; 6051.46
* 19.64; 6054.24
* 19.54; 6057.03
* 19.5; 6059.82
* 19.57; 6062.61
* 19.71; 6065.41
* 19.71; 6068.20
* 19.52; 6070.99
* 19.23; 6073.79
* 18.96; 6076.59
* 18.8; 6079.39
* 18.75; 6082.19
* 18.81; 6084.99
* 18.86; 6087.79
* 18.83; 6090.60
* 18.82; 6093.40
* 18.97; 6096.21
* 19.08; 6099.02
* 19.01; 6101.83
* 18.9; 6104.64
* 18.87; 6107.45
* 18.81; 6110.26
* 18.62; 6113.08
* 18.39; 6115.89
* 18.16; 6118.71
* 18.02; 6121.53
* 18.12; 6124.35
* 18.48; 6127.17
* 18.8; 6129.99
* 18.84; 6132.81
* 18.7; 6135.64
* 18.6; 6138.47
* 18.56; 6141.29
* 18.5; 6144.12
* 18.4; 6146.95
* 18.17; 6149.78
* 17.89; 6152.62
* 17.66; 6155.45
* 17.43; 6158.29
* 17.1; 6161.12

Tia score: 0.012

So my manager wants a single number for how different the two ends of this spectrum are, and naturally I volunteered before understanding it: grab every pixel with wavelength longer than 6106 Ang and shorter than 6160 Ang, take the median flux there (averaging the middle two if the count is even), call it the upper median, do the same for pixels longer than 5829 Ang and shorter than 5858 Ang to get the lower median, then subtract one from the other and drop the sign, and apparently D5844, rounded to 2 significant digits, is 1.4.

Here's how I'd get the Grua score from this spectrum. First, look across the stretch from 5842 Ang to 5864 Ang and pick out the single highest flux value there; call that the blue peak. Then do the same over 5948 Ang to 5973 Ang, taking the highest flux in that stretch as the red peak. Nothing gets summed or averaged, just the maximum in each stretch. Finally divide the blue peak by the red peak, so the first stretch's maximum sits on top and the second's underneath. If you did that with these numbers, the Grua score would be 1.02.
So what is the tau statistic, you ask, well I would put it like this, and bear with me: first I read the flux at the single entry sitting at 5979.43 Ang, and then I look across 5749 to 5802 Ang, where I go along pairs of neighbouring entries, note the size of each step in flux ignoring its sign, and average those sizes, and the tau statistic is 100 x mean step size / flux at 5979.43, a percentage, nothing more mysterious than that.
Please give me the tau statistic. 1.5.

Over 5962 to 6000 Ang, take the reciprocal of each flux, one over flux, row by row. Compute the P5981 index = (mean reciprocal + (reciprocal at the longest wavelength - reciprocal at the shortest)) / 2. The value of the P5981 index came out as 0.0250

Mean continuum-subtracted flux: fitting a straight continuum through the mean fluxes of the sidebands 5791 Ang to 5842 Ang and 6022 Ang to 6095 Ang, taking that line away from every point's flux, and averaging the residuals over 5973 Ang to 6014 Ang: -0.53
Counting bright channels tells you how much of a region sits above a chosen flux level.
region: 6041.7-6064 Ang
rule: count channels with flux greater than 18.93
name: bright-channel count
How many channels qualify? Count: 8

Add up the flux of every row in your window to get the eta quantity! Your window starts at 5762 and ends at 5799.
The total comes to 267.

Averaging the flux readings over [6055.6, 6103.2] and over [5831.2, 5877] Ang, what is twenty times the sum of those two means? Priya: 769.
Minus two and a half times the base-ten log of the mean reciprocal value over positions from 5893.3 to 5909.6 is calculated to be 3.08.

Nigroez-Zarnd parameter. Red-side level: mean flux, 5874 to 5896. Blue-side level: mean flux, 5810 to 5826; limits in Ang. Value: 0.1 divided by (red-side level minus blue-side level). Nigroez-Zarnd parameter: 0.0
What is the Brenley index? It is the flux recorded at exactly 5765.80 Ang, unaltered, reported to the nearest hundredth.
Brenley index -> 19.88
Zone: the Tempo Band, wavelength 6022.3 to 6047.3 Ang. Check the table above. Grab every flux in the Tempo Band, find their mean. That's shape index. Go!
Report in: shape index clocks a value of 19.9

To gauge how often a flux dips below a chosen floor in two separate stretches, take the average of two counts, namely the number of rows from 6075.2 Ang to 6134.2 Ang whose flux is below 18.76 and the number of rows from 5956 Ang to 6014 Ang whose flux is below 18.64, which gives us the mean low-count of 6.0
